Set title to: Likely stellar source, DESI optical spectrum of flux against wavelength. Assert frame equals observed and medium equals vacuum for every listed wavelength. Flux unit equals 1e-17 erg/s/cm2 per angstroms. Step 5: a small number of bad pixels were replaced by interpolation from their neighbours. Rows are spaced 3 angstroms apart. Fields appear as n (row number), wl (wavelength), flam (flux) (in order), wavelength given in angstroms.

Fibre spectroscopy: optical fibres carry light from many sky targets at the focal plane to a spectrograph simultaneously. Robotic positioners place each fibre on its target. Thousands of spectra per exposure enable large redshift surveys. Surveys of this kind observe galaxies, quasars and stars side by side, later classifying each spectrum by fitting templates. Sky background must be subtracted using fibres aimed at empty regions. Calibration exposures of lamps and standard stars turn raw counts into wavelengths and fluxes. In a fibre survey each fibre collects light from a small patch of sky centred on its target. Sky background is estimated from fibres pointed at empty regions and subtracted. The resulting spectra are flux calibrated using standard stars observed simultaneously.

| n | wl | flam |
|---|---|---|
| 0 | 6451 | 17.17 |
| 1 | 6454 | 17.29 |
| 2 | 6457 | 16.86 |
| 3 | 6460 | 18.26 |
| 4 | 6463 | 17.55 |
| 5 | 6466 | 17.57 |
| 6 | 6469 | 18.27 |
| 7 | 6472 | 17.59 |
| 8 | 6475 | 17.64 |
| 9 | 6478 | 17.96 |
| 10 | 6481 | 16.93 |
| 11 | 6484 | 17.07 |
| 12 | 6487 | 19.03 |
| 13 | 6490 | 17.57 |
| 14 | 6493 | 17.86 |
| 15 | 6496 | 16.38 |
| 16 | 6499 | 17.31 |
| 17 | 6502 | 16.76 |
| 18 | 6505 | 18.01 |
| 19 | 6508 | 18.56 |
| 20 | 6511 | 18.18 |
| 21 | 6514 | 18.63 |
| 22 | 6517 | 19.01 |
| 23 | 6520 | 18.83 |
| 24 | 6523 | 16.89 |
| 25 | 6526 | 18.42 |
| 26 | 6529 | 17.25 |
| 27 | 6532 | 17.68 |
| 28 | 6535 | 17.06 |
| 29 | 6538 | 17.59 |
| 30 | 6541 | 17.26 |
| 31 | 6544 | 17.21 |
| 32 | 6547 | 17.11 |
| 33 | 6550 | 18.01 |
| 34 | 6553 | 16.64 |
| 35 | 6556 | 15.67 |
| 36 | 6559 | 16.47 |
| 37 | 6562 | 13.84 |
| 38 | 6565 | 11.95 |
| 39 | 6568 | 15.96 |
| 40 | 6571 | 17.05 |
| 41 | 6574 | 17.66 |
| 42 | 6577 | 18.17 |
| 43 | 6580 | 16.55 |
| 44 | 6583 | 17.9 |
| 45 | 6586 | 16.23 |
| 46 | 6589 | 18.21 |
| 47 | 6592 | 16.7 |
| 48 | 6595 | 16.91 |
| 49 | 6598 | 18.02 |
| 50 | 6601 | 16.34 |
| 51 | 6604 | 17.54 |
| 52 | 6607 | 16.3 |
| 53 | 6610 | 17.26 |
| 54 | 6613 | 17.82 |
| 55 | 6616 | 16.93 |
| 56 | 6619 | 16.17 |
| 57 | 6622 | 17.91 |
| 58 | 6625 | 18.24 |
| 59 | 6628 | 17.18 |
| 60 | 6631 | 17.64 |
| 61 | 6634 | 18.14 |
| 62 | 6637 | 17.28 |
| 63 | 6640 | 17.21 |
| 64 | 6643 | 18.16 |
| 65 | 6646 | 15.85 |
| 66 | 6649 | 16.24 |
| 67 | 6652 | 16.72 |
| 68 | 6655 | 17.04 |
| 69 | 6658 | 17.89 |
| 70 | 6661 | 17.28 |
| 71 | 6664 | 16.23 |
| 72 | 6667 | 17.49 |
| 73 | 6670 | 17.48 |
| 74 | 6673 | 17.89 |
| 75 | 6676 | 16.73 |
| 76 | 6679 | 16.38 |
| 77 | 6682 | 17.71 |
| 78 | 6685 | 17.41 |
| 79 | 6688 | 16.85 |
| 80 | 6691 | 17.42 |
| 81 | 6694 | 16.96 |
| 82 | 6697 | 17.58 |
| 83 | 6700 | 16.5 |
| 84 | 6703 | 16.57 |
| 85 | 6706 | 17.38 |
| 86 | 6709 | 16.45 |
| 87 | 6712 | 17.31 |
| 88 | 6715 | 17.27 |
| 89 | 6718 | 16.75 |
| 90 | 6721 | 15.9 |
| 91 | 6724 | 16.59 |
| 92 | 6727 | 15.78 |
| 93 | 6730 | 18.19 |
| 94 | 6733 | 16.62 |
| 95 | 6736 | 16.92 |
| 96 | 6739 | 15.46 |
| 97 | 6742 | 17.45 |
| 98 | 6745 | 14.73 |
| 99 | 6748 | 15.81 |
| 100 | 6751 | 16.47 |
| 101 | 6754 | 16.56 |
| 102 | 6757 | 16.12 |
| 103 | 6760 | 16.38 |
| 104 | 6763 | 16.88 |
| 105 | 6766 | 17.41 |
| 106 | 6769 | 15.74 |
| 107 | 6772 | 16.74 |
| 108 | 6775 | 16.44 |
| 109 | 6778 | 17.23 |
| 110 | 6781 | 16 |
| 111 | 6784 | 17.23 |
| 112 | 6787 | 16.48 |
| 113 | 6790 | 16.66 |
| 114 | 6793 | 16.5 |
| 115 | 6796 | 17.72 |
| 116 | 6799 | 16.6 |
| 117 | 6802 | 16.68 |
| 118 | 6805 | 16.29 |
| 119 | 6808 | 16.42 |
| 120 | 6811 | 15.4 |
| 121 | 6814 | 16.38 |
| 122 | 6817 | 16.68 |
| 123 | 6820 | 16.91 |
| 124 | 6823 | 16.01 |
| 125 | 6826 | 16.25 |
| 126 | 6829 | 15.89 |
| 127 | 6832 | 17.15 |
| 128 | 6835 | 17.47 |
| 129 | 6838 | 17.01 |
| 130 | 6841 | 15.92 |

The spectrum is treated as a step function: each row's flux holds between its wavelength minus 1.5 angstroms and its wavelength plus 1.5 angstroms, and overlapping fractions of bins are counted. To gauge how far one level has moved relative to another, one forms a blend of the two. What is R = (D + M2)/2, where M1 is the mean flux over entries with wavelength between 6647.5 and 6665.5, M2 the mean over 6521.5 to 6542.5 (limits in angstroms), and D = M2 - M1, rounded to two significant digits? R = 9.0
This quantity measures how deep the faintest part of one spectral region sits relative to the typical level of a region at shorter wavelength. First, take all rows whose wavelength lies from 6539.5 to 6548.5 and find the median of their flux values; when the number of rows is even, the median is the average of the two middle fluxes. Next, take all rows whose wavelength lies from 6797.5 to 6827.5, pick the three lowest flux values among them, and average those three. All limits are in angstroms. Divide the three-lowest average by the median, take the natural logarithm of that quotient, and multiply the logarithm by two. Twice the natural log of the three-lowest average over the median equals -0.16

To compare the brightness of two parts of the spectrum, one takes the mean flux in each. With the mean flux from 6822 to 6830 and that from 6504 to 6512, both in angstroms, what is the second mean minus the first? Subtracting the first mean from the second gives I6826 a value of 2.2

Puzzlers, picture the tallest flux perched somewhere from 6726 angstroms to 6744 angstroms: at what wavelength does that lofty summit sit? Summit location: 6730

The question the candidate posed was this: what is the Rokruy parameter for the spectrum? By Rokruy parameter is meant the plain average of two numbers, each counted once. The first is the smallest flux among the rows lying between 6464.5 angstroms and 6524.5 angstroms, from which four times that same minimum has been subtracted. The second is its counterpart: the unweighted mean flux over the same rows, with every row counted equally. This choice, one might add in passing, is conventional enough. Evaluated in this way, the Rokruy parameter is -15.7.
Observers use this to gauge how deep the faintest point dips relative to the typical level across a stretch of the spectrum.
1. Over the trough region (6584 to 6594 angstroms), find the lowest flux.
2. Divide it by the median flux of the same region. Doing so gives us 0.97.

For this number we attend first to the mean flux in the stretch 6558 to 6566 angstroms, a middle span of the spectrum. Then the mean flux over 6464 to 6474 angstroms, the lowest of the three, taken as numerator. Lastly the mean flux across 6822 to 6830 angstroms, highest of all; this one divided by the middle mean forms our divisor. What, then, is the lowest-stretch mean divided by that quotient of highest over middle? 15.6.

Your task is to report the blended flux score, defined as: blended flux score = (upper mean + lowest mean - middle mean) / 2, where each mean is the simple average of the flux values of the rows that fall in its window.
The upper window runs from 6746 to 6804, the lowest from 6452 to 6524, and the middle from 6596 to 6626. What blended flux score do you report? 8.56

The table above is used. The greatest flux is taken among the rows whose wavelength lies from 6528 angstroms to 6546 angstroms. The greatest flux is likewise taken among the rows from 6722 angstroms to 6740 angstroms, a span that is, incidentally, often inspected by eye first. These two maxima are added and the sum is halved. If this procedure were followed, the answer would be 17.9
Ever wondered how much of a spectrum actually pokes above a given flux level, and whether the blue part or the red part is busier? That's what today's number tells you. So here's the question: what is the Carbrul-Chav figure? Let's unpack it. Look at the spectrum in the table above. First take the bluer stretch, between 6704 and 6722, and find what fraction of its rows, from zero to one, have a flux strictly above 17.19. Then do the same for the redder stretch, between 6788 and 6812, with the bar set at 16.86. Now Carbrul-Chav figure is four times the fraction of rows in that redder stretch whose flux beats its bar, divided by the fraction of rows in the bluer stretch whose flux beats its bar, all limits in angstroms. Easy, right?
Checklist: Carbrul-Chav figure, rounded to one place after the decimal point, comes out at 1.0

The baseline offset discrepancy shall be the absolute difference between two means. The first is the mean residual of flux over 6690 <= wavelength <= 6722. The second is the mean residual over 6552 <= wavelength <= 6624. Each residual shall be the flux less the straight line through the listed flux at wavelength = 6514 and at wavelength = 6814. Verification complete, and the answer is 1.1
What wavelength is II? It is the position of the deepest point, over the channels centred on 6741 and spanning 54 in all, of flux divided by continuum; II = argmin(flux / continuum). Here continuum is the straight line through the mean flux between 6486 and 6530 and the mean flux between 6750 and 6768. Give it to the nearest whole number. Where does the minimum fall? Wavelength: 6745 angstroms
